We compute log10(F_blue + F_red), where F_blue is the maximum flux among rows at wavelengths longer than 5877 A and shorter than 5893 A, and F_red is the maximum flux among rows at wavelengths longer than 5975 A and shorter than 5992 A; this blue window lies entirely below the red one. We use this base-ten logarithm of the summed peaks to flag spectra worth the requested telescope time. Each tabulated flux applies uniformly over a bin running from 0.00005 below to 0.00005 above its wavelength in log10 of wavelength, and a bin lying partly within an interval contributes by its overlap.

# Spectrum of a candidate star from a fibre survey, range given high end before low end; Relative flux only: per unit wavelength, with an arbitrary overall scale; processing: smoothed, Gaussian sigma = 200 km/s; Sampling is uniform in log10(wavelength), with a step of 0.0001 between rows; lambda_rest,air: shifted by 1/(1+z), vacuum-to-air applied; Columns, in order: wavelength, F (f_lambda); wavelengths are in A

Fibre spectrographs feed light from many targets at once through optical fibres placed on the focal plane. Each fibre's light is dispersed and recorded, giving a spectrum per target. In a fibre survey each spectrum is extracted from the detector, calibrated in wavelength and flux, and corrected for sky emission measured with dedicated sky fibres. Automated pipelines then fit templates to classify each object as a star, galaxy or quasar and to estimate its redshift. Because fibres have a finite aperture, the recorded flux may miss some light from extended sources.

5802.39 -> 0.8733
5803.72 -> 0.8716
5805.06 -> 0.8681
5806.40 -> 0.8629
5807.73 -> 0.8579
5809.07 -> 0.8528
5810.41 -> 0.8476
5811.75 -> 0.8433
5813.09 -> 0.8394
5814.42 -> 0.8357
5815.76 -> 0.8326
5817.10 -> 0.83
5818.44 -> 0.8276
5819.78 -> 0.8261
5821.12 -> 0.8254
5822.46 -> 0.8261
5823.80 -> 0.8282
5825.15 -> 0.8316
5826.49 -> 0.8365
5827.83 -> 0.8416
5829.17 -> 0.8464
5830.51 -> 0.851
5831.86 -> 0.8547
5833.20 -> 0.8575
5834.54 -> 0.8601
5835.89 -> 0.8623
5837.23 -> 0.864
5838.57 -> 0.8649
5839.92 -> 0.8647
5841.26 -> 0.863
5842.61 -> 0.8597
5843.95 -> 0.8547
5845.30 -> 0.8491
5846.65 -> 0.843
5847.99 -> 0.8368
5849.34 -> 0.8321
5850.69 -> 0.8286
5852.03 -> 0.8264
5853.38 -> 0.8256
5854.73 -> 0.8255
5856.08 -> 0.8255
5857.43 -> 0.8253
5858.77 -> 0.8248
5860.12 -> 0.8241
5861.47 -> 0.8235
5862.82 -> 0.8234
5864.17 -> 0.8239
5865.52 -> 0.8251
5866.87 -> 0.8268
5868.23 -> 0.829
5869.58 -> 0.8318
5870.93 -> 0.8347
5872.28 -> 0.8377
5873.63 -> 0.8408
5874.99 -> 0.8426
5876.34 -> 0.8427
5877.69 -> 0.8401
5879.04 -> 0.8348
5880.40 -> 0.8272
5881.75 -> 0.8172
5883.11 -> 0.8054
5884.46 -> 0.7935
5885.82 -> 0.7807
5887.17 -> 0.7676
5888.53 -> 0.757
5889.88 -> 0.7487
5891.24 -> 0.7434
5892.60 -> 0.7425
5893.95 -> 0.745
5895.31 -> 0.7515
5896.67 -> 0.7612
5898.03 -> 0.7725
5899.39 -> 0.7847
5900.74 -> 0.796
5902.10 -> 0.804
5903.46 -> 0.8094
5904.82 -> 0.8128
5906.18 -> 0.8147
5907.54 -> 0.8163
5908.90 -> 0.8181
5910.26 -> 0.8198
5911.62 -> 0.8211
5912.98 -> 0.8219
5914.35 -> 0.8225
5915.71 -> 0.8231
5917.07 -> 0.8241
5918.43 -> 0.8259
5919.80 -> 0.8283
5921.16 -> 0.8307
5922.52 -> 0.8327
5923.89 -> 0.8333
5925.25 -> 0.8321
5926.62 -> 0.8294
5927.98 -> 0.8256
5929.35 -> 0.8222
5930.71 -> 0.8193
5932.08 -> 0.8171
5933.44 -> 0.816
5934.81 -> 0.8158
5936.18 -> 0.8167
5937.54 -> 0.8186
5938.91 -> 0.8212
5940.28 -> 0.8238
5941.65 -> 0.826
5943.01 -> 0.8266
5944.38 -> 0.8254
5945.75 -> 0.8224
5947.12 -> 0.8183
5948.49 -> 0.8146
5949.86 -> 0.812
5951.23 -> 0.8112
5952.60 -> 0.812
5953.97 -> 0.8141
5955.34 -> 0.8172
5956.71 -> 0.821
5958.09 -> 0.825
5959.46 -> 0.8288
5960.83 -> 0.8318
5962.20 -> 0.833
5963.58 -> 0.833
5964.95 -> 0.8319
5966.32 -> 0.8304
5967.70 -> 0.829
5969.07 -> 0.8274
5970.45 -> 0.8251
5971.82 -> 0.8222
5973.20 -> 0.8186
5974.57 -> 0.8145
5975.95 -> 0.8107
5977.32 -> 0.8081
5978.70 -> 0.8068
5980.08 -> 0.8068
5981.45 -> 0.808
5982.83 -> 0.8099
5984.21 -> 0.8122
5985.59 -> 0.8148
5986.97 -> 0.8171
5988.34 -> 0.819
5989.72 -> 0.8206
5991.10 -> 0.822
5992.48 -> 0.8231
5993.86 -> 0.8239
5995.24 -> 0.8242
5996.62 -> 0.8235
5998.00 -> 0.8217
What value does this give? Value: 0.221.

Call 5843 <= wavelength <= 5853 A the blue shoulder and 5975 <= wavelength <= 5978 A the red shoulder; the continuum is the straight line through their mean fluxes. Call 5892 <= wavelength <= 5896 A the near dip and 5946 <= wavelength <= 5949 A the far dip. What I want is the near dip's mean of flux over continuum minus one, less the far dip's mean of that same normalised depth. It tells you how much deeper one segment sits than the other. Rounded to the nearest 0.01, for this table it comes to -0.10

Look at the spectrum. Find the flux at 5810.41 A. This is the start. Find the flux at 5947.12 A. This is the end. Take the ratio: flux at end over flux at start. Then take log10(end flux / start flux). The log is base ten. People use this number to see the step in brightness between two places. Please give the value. -0.015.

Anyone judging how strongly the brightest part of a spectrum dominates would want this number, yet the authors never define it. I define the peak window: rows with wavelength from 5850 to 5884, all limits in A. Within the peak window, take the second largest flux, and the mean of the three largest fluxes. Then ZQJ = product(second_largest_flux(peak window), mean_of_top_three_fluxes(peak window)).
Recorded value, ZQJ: 0.709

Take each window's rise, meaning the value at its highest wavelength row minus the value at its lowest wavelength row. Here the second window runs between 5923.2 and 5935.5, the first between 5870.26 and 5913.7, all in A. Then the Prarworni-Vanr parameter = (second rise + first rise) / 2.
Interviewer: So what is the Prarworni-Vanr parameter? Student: -0.015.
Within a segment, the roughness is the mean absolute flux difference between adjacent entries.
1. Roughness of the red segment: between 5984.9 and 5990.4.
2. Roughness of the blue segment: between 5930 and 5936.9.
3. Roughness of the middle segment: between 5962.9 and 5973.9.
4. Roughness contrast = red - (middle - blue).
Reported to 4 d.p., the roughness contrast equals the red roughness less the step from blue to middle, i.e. 0.0010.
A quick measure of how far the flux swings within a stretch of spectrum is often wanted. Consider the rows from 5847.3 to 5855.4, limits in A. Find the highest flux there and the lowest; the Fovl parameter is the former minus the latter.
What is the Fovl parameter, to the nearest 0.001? 0.011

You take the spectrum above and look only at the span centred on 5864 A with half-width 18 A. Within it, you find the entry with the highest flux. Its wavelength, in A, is 5846.65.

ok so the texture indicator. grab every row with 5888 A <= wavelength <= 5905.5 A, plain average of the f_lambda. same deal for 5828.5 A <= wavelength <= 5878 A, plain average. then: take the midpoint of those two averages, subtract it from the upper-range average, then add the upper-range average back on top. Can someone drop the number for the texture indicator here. 0.737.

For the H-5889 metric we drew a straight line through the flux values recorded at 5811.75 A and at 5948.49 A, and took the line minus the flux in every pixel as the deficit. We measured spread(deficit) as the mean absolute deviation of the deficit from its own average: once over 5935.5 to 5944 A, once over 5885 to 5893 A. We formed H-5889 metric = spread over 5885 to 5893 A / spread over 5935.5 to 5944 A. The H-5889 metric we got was 3.0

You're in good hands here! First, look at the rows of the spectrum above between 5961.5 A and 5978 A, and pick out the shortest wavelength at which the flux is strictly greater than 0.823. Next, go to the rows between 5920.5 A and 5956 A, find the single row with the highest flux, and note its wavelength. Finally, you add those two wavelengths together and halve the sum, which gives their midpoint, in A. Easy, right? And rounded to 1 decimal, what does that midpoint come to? 5943.0 A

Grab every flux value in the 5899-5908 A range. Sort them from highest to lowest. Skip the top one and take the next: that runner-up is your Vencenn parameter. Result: 0.8147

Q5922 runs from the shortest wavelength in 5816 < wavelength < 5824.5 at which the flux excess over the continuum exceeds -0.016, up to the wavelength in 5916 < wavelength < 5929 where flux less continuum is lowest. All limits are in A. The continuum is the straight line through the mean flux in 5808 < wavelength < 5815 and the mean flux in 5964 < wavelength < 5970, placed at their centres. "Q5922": 100.0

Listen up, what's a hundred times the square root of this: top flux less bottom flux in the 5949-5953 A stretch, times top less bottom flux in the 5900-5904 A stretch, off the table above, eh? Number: 0.33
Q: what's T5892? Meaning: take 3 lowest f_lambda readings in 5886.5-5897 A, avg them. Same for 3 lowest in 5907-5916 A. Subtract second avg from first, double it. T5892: -0.15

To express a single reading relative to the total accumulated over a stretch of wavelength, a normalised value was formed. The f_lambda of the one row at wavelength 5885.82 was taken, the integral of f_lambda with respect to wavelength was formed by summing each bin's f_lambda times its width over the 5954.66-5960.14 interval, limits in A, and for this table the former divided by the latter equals 0.173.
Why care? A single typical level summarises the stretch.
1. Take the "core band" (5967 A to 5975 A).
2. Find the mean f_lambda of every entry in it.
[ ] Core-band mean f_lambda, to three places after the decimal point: 0.823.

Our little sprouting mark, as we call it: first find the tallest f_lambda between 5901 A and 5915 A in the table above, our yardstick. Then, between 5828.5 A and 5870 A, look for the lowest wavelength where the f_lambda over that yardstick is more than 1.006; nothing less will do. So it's 5829.17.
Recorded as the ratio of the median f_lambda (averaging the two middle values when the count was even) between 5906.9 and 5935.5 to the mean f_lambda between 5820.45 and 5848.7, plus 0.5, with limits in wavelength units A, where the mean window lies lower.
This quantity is 1.469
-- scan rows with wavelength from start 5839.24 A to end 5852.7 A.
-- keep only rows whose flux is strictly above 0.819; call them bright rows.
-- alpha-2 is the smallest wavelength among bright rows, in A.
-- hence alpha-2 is 5839.92 A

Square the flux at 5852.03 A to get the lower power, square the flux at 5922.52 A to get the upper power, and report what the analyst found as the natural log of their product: -0.748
